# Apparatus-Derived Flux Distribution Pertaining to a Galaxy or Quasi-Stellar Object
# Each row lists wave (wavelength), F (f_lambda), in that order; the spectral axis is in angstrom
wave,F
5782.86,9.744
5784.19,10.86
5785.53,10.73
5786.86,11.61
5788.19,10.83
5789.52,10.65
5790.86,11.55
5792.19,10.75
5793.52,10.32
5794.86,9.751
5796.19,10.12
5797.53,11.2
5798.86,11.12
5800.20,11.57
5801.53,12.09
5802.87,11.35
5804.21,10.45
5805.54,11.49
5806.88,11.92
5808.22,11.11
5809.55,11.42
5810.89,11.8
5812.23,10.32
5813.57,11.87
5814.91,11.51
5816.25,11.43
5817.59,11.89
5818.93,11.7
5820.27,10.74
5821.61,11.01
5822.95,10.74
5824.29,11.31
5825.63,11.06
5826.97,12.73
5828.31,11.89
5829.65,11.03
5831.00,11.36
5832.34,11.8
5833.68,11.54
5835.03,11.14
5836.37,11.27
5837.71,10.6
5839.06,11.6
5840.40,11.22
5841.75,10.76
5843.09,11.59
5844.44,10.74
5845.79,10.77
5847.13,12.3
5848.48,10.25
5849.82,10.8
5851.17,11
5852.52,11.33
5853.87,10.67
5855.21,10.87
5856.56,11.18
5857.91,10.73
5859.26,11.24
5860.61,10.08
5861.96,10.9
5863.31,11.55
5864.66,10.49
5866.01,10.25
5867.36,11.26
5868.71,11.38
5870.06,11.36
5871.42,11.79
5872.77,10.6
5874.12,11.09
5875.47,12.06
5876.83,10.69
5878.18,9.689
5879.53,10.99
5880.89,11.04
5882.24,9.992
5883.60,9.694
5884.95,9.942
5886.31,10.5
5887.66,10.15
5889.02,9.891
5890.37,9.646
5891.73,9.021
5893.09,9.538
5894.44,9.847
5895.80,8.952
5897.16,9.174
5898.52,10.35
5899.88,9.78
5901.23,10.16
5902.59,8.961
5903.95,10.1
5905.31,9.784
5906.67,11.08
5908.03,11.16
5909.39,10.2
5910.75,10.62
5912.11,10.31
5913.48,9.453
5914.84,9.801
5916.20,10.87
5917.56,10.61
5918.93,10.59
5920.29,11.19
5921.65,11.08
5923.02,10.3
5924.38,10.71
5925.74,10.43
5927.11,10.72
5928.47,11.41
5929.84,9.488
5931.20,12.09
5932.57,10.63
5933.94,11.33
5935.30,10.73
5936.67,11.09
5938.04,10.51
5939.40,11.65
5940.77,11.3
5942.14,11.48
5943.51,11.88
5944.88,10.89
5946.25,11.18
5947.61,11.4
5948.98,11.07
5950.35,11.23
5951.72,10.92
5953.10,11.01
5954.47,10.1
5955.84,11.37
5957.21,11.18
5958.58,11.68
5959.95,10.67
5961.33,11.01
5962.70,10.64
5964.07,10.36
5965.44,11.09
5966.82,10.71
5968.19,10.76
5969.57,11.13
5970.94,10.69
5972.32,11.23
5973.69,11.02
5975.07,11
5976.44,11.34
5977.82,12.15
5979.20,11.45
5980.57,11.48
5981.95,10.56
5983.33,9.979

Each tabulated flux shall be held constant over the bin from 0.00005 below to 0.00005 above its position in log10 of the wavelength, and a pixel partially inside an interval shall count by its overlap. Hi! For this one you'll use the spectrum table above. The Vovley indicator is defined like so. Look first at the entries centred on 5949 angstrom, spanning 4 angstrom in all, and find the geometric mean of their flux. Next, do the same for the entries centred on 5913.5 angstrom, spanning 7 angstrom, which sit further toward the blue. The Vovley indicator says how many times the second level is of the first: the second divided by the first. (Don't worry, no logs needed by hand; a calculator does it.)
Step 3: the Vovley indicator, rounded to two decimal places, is 0.91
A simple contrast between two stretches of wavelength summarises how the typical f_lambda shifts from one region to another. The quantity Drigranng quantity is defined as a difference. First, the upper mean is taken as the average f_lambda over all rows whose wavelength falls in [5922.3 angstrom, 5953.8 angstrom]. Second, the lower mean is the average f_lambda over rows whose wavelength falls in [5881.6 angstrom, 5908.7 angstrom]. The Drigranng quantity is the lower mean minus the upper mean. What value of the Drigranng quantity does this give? -1.1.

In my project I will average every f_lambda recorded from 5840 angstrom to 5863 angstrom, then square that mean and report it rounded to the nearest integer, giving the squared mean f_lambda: 120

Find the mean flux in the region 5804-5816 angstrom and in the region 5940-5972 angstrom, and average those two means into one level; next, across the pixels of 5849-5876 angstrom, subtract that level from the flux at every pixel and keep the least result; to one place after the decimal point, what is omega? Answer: -1.1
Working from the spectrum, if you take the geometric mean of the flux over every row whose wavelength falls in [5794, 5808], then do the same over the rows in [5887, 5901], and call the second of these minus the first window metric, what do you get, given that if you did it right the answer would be -1.5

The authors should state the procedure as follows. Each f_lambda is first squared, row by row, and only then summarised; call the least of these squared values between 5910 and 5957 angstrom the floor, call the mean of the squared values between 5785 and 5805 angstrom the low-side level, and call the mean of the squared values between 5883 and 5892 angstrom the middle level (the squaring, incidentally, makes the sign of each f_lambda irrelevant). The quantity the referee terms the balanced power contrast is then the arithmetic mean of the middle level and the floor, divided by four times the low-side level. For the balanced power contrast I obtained 0.194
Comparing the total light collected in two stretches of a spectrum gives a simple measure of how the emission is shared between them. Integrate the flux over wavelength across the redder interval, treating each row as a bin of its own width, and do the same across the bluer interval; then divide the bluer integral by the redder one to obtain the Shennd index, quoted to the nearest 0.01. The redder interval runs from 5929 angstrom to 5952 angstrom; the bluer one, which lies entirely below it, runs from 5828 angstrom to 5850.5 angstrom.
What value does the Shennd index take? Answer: 0.99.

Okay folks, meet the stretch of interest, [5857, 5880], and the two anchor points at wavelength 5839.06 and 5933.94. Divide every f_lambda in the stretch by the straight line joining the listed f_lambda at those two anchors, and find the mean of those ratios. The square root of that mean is 0.98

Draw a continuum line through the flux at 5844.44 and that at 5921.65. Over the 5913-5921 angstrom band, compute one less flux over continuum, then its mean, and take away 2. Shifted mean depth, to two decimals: -1.94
